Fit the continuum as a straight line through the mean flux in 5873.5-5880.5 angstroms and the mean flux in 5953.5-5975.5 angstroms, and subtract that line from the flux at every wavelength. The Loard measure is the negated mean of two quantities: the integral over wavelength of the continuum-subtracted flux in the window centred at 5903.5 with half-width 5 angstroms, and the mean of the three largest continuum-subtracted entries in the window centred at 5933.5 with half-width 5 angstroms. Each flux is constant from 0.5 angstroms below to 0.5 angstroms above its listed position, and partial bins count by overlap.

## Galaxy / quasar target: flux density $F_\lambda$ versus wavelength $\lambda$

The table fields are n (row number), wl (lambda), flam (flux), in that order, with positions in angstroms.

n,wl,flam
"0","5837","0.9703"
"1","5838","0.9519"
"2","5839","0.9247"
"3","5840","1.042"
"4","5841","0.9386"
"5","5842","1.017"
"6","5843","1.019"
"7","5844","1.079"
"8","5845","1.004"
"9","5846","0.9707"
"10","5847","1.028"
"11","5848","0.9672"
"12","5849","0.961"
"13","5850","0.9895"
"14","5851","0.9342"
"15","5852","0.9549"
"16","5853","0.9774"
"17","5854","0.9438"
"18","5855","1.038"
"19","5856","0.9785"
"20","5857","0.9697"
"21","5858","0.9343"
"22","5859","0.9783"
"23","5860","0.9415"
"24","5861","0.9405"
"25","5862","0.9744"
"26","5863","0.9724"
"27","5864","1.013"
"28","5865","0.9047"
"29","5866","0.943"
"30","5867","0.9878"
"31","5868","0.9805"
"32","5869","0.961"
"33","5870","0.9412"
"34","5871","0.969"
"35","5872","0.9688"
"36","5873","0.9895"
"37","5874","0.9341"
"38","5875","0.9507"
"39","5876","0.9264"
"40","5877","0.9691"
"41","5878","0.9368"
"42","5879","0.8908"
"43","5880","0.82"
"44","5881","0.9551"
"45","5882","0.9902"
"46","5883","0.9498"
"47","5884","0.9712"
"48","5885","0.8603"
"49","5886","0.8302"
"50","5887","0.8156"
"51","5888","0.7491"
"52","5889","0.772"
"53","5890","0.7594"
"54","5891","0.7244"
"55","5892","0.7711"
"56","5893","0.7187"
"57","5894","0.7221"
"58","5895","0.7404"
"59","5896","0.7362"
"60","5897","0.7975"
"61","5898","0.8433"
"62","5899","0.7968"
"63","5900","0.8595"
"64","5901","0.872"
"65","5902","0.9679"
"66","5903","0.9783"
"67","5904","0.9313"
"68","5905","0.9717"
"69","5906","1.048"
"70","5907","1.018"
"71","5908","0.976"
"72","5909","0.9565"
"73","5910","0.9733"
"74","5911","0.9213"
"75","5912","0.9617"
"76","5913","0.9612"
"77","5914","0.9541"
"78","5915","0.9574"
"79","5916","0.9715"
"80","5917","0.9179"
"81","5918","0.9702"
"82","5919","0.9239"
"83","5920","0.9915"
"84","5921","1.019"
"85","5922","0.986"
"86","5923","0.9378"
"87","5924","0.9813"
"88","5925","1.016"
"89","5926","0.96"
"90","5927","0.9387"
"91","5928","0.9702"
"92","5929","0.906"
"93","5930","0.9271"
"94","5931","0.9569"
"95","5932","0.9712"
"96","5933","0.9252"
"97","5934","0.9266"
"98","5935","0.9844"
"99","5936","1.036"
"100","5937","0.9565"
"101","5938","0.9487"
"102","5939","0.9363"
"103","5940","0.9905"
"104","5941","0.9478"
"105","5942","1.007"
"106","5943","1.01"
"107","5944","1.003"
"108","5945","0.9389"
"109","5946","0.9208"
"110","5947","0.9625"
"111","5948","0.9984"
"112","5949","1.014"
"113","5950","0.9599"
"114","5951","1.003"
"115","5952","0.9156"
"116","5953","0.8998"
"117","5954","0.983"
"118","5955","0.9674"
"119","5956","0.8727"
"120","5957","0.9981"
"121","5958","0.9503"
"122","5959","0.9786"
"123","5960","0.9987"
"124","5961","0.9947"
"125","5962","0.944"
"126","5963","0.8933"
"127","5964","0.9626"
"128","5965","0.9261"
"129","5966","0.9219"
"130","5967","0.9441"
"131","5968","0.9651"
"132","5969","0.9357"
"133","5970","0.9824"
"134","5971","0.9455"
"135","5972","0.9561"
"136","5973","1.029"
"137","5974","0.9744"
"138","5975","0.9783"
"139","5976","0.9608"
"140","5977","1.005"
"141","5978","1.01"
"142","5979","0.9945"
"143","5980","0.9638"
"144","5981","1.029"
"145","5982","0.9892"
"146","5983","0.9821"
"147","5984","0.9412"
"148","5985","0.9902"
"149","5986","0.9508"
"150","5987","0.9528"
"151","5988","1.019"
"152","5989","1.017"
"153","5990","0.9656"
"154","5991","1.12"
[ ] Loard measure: -0.08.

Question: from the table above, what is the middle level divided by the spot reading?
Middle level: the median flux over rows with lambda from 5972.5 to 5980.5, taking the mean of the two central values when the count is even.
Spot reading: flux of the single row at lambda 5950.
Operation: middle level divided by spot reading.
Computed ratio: 1.03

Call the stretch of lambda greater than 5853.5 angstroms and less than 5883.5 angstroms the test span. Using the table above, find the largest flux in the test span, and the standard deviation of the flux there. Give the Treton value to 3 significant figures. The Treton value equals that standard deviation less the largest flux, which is -0.999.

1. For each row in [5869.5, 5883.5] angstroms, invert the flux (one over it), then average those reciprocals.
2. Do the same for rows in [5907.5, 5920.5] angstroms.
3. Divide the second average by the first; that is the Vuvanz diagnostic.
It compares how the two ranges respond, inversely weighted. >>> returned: 0.98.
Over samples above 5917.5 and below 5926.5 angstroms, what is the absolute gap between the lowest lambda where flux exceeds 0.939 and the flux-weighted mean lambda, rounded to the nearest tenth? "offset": 4.0 angstroms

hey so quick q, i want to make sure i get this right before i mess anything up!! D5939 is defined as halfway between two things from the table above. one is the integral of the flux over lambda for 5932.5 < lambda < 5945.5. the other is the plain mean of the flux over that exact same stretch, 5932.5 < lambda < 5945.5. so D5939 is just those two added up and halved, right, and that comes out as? 6.79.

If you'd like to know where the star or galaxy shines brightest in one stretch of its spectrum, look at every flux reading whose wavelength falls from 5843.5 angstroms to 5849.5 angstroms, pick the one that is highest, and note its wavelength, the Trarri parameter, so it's 5844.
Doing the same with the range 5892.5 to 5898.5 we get 5898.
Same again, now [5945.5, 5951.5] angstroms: 5949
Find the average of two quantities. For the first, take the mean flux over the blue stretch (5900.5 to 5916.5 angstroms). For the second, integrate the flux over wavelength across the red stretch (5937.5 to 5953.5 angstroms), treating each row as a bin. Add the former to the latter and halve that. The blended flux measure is 8.21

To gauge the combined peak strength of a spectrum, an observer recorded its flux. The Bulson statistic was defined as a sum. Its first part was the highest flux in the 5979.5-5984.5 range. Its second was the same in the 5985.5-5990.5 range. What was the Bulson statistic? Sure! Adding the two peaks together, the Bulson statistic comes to 2.05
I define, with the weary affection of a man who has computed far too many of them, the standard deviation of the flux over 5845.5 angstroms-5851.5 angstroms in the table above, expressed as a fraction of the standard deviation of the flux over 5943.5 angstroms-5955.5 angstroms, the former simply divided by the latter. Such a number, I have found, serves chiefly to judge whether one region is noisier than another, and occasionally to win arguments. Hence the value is 0.8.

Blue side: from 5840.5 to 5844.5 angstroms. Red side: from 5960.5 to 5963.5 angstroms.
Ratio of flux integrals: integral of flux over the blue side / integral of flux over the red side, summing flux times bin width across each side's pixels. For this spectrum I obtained 1.4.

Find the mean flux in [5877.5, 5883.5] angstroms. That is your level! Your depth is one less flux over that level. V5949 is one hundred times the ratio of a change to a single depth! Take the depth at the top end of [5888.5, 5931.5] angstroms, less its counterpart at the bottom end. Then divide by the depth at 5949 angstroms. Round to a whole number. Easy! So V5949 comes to 205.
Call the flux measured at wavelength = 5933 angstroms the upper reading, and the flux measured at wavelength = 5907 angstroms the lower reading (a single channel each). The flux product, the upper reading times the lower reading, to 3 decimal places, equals 0.942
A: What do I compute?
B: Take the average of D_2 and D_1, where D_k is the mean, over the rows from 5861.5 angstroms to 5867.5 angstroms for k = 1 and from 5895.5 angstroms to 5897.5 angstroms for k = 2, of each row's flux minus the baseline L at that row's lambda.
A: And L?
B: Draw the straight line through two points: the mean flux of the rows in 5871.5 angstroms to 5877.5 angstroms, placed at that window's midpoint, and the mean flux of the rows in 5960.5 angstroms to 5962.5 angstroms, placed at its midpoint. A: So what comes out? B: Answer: -0.091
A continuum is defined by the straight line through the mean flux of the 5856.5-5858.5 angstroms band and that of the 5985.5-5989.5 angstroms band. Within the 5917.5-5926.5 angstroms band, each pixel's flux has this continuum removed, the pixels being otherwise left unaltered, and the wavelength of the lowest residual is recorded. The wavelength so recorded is 5919 angstroms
